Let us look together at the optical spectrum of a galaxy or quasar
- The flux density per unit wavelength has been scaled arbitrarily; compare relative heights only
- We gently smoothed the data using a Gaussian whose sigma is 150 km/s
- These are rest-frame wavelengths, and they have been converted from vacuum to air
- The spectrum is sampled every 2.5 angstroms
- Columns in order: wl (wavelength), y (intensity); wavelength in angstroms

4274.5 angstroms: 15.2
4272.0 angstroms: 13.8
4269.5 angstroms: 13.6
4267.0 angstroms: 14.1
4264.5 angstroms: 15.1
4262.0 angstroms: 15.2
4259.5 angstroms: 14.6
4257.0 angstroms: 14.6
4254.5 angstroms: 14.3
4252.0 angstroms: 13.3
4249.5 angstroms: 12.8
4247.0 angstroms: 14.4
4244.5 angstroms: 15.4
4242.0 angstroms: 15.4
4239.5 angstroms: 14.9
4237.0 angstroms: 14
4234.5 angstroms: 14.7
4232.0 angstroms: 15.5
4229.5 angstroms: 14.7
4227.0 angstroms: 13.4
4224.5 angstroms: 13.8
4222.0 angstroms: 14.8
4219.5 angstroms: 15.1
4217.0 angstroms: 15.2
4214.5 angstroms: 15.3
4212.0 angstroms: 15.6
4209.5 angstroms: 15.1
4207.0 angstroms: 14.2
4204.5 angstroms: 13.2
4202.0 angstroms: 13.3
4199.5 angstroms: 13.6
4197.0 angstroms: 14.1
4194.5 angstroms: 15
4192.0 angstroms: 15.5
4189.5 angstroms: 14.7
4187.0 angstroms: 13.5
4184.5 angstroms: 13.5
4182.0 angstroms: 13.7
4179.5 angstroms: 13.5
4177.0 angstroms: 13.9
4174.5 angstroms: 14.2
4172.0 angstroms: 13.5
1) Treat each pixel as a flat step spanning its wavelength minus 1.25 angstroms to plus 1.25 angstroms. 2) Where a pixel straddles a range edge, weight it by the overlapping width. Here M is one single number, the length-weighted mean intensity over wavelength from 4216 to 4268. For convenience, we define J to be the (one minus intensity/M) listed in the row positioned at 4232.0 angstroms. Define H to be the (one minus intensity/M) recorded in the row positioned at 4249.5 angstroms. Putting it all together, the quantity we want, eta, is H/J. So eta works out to -1.8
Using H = 0.12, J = -0.07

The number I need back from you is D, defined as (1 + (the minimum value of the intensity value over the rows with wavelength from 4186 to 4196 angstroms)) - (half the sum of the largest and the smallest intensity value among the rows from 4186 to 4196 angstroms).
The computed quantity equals 0.00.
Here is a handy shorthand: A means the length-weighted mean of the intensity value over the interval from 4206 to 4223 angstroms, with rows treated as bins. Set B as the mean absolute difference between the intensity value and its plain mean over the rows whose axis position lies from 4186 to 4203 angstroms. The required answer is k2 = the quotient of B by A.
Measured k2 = 0.047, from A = 15.1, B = 0.71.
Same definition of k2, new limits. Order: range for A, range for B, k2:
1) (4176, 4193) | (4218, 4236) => 0.040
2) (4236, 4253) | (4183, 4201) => 0.048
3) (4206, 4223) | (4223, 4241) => 0.040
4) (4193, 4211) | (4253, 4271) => 0.030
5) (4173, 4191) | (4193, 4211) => 0.044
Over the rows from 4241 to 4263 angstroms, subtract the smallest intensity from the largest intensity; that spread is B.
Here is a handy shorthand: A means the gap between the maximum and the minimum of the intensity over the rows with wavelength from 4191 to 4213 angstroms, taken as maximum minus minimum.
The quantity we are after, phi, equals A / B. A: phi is 0.92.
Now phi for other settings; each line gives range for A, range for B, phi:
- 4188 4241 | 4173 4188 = 3.43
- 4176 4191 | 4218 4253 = 0.44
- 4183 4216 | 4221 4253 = 0.89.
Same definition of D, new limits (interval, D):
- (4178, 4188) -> 0.90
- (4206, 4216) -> 0.30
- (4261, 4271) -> 0.20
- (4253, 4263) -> 0.55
